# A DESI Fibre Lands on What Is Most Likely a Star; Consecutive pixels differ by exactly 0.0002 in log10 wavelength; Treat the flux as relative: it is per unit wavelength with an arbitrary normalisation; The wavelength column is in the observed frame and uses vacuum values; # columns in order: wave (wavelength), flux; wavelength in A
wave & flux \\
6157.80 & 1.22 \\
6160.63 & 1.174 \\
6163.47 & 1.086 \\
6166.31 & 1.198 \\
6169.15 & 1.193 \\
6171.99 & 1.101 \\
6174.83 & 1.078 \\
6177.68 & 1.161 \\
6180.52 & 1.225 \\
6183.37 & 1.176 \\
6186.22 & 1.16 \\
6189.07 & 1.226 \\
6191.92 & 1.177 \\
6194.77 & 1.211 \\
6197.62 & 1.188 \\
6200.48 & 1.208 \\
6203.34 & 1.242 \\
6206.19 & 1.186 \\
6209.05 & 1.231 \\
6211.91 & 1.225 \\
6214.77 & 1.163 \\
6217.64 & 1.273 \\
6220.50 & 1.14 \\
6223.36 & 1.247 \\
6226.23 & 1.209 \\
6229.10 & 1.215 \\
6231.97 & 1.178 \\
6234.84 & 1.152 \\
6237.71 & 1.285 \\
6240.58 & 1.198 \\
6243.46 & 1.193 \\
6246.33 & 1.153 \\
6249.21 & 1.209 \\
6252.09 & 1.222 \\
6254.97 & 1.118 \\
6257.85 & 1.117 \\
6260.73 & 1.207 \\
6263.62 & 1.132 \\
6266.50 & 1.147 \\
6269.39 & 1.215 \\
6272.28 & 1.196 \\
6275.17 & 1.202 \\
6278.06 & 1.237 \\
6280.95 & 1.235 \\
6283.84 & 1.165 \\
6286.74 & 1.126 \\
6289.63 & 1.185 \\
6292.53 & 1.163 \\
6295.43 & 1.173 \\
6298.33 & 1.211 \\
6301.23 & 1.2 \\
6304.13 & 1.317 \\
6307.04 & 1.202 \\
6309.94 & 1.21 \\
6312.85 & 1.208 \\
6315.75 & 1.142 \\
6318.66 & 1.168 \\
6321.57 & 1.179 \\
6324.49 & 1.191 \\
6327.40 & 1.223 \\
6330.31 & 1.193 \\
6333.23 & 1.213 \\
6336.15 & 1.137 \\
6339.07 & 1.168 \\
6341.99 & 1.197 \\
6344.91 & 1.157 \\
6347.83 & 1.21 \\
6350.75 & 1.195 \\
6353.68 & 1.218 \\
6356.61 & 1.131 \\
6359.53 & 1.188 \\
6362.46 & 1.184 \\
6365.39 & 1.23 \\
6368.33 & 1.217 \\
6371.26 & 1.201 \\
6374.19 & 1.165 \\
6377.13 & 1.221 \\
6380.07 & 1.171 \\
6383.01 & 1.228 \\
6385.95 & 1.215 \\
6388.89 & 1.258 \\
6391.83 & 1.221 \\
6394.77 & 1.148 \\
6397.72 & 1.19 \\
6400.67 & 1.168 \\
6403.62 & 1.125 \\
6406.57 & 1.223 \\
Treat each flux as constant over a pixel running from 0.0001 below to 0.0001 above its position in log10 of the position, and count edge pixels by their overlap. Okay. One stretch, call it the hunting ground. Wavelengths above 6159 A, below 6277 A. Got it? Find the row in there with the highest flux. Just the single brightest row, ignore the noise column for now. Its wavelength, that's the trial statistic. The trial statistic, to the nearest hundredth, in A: 6237.71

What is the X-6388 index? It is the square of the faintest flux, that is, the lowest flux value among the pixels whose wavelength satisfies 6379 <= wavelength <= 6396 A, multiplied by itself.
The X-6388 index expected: 1.32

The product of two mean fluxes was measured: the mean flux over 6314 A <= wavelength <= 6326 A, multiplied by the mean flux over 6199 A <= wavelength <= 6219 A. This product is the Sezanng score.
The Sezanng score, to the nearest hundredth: 1.43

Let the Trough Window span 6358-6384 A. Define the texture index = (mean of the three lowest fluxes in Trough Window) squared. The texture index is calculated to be 1.38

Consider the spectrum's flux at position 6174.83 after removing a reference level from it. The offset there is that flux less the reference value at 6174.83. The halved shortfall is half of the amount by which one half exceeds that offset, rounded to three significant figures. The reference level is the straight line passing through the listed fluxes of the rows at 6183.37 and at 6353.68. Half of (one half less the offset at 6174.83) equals 0.298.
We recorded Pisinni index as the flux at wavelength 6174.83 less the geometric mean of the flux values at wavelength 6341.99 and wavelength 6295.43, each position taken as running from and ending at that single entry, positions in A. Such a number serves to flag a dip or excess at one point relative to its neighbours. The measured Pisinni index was -0.11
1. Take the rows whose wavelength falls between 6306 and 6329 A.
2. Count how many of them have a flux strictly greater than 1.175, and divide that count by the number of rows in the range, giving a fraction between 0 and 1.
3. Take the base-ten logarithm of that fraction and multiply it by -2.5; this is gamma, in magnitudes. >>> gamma 0.3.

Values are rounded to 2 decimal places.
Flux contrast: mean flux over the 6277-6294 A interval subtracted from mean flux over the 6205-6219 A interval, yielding 0.03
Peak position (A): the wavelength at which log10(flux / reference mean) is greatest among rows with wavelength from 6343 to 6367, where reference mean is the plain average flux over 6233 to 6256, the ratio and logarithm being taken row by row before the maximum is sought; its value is 6365.39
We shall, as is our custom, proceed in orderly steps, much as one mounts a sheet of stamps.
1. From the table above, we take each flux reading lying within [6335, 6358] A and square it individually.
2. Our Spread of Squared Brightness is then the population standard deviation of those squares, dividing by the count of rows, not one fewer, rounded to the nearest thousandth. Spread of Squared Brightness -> 0.073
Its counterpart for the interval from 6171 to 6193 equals 0.113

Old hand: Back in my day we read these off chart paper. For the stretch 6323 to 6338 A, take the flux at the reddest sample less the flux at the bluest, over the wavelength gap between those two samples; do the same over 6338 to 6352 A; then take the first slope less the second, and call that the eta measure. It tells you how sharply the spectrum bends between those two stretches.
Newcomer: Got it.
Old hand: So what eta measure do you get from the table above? -0.007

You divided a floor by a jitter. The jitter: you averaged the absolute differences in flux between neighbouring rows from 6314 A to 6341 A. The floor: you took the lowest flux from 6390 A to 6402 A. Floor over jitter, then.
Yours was 38.6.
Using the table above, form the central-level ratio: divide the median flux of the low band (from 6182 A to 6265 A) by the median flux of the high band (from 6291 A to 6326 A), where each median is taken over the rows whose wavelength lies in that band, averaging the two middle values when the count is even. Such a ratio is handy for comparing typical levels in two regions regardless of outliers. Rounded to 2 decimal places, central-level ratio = 1.00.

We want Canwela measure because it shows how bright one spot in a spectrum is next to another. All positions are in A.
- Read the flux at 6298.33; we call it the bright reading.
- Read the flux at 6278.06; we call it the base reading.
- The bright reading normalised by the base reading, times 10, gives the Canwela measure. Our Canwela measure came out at 9.8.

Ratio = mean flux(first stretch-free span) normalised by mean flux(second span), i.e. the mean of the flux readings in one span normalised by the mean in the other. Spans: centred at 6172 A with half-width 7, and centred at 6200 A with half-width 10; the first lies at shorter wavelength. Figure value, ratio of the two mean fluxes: 0.95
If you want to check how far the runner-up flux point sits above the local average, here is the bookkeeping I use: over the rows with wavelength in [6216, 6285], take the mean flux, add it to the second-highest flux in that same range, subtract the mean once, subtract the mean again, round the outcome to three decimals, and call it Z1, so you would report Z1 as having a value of 0.079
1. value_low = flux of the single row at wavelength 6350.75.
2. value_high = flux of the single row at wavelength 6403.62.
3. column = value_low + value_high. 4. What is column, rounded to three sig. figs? 2.32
